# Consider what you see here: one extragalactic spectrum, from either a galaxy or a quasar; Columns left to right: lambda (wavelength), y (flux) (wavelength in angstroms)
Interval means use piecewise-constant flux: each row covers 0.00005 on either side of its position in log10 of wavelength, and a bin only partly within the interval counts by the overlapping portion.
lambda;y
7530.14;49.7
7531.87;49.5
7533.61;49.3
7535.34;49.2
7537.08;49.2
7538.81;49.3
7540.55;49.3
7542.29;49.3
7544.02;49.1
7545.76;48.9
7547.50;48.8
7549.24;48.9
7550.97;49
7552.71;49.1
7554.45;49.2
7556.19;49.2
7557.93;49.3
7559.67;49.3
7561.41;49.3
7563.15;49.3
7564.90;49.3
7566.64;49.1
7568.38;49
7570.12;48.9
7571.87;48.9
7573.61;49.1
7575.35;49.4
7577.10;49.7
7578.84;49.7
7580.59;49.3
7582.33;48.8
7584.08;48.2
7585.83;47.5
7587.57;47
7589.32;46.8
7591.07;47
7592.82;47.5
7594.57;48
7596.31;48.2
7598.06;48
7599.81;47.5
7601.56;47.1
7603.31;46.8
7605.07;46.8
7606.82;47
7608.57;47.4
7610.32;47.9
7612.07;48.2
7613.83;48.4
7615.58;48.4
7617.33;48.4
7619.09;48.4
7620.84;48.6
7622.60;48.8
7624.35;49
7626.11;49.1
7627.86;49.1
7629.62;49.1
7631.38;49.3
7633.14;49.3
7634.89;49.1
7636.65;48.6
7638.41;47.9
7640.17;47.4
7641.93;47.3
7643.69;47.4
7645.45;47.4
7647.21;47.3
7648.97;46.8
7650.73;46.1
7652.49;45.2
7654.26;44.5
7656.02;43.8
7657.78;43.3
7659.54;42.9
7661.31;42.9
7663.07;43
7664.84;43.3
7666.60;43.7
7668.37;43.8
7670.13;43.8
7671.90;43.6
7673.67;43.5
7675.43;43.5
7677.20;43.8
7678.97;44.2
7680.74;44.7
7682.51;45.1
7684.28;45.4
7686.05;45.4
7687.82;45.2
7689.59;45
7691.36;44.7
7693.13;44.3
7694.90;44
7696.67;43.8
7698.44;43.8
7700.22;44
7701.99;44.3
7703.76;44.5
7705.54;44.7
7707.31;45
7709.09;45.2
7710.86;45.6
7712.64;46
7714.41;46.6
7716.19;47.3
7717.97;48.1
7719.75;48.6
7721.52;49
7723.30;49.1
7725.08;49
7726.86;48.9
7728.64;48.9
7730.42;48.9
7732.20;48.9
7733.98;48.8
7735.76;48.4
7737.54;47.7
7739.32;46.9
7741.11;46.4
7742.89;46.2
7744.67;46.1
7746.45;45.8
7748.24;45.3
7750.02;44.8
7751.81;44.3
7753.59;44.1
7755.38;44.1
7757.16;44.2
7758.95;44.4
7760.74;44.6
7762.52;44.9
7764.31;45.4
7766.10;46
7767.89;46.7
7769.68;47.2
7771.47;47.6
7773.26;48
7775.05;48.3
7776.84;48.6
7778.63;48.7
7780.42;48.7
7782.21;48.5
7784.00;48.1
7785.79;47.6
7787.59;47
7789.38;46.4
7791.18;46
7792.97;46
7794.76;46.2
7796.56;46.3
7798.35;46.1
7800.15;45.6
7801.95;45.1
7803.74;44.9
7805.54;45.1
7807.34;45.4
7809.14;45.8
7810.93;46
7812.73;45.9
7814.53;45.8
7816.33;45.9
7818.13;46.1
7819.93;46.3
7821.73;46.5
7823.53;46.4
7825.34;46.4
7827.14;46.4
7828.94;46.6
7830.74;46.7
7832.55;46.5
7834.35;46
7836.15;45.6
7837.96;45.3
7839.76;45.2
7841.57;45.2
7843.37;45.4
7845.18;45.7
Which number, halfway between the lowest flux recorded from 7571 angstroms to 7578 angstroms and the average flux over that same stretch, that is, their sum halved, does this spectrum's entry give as 49.1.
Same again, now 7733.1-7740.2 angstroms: 47.4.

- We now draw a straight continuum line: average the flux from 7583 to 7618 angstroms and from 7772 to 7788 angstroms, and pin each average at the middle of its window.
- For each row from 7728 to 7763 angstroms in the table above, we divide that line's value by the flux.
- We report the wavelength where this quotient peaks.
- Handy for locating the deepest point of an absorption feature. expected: 7755.38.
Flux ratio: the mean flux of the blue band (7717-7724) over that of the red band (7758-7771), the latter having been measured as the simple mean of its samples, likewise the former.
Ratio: 1.07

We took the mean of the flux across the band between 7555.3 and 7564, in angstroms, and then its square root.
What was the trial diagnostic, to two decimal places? 7.02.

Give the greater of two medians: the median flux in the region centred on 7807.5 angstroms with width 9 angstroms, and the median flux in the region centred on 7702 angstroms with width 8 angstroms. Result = 45.4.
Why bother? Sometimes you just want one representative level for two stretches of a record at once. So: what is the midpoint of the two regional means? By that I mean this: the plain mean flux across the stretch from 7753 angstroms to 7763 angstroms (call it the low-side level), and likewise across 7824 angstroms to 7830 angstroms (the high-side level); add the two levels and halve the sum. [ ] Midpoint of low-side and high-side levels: 45.4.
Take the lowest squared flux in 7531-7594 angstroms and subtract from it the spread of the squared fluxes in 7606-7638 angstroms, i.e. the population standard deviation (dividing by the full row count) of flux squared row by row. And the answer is 2130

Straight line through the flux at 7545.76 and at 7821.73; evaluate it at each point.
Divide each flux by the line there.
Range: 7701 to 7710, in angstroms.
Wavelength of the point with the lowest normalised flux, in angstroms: 7701.99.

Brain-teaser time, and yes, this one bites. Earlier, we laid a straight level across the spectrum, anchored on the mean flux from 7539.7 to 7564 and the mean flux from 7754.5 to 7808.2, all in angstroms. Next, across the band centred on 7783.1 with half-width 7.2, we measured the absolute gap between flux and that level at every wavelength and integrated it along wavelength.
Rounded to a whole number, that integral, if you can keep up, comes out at 23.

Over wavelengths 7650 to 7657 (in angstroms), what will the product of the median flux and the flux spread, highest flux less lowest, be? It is 103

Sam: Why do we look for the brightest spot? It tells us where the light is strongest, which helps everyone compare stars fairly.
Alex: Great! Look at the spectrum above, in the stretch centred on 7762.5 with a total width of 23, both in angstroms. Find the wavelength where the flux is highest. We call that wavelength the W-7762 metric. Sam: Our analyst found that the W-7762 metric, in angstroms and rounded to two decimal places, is 7773.26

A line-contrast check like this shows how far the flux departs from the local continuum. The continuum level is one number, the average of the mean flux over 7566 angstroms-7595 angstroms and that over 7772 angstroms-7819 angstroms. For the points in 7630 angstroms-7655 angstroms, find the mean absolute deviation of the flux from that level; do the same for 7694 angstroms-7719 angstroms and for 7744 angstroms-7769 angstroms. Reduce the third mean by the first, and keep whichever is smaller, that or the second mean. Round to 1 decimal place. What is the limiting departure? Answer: 1.4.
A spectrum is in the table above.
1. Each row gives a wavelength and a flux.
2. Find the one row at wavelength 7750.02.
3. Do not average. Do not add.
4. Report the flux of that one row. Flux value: 44.8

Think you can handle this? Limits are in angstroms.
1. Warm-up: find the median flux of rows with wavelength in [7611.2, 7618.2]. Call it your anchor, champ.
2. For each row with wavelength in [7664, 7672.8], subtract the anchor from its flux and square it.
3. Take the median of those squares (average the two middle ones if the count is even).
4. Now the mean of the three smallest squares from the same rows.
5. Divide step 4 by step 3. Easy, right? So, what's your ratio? 0.97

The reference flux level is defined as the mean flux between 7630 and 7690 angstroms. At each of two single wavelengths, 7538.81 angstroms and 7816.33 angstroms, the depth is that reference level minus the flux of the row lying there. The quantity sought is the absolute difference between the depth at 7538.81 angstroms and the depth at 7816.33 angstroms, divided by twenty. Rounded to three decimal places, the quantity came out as 0.170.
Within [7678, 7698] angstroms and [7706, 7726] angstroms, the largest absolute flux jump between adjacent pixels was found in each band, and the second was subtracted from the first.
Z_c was -0.30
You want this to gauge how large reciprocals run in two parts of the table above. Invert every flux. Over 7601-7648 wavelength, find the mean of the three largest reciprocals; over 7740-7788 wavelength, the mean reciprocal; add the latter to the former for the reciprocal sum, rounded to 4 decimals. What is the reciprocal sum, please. 0.0429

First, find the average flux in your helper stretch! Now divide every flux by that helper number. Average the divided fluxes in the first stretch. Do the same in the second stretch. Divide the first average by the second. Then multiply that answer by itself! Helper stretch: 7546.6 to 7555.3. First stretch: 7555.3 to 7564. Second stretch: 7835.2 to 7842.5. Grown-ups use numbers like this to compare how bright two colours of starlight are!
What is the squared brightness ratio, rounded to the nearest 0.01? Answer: 1.18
